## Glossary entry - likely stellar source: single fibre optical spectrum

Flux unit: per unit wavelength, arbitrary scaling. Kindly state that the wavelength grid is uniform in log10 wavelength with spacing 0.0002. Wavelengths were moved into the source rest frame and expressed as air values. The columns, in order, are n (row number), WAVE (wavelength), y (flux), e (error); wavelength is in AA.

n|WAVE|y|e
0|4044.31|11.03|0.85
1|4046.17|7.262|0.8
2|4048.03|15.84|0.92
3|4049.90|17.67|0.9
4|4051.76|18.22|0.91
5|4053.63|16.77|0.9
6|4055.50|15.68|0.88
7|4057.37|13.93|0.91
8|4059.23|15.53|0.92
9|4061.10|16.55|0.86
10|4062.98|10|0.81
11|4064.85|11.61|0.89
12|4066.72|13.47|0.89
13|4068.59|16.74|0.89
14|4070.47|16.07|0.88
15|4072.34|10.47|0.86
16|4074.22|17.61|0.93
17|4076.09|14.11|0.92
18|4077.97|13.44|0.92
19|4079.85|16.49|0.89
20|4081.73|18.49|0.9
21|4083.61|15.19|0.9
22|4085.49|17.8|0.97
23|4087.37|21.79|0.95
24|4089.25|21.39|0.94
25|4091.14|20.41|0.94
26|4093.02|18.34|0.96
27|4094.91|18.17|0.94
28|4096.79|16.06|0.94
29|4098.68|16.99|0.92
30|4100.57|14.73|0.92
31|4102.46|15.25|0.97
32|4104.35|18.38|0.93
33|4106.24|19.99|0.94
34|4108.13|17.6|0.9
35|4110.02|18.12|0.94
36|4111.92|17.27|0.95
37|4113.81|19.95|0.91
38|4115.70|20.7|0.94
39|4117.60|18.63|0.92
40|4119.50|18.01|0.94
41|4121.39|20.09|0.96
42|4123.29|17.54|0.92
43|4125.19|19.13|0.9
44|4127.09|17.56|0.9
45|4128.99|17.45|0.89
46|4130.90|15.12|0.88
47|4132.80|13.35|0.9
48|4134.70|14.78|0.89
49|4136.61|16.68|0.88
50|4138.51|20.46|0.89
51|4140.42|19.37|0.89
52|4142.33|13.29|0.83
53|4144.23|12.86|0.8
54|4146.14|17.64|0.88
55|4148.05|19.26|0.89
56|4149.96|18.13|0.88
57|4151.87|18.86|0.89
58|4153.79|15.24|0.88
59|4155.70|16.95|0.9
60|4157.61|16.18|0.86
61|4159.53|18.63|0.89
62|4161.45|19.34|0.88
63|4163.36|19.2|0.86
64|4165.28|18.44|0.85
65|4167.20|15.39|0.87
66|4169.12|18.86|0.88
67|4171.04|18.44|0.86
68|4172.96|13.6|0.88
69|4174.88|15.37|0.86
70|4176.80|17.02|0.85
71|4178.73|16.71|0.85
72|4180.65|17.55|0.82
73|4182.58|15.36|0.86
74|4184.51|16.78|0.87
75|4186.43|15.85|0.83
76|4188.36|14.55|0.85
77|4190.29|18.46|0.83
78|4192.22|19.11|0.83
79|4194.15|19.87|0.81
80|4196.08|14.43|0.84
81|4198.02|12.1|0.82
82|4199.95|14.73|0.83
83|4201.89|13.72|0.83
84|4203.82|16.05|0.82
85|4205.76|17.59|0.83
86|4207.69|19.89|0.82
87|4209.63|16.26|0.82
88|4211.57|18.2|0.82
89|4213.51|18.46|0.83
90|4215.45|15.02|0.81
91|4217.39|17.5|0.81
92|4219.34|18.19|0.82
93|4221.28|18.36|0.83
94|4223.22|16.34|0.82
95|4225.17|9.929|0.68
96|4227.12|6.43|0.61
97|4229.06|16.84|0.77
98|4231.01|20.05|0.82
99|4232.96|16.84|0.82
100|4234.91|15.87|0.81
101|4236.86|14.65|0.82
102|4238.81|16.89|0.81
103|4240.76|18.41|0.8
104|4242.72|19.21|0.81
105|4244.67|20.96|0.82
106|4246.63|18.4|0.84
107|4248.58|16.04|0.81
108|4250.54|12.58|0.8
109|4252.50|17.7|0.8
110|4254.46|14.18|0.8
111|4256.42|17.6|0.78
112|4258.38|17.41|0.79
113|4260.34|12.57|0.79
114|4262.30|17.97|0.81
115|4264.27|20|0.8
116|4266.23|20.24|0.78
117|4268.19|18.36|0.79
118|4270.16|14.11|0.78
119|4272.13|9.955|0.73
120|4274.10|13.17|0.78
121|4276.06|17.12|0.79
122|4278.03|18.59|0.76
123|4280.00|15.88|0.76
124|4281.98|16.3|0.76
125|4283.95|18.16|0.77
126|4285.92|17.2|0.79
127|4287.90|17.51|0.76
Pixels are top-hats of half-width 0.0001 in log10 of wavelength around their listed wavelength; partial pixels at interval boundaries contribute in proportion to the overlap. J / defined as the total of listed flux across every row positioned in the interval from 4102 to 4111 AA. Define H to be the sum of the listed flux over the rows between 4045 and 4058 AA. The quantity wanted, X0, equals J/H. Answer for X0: 0.85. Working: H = 105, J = 89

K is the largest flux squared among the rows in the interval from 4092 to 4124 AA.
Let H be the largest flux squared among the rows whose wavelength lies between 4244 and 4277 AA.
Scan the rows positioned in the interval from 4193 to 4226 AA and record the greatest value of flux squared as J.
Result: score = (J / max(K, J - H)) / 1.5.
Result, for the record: 0.616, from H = 439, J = 396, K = 428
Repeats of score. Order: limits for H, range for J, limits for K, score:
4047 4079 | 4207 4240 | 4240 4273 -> 0.610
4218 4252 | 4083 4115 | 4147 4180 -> 0.846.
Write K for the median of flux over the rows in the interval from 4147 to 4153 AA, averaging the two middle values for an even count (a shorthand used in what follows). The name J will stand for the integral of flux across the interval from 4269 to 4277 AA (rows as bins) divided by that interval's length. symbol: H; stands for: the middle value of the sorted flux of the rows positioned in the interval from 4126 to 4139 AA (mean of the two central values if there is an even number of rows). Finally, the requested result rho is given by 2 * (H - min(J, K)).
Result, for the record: 6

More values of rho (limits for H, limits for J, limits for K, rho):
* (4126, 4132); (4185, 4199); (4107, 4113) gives 2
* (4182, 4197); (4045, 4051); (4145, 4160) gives 5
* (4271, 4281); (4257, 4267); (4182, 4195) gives -2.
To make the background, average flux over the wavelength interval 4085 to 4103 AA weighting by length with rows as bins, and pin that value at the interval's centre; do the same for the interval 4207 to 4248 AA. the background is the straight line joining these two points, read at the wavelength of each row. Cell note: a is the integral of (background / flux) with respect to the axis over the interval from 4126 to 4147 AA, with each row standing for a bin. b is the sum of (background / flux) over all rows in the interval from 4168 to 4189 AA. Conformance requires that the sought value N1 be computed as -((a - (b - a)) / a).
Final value -1.50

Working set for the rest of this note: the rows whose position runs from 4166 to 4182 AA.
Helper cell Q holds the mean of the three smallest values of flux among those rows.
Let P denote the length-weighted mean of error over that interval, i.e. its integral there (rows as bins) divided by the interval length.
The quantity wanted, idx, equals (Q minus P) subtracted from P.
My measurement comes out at -13.1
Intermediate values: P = 0.86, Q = 15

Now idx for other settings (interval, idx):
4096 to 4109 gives -13.5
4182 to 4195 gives -13.6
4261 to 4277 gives -10.8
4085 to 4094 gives -16.9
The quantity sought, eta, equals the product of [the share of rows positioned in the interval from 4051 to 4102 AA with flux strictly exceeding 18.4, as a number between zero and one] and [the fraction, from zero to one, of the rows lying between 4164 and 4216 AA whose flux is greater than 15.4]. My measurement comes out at 0.093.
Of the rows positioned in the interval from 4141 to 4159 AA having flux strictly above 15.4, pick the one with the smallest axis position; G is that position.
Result 4146.14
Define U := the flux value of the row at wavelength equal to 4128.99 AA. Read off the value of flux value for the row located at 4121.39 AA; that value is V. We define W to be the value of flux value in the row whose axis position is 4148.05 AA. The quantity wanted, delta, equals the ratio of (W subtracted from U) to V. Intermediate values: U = 17.45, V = 20.09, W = 19.26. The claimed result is -0.1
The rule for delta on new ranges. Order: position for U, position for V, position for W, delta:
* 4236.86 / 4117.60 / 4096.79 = -0.1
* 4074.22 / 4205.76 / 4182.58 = 0.1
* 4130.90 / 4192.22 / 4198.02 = 0.2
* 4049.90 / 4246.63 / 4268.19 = 0.0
